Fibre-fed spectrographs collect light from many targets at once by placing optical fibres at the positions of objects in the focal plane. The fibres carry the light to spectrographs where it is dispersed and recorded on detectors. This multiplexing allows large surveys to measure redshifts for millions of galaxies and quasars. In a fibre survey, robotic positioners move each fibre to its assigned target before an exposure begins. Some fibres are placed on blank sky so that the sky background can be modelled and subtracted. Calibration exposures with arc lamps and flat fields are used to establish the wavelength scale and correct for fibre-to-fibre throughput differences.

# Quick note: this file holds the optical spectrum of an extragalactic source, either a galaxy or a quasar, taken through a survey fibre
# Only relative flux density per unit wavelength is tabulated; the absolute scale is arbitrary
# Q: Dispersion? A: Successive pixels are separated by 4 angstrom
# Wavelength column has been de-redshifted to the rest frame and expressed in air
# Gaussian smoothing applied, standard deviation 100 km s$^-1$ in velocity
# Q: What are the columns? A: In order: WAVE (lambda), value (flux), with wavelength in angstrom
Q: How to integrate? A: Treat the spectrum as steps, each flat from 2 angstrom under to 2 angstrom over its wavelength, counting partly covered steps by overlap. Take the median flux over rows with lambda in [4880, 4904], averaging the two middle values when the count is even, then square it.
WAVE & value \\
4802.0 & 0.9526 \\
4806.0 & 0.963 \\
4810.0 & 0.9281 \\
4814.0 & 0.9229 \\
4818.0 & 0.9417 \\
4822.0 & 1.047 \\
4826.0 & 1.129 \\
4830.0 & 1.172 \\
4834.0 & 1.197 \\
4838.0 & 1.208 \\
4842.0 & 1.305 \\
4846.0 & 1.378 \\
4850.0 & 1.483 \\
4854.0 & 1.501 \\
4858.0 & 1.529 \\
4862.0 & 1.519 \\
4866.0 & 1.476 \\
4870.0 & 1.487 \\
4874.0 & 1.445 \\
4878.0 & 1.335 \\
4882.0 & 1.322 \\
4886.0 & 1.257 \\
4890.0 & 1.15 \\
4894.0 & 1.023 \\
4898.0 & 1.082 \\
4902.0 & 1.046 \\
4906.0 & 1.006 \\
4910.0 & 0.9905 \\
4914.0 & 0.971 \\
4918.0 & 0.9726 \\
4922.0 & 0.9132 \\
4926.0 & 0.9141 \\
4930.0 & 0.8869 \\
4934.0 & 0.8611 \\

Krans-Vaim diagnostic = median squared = 1.2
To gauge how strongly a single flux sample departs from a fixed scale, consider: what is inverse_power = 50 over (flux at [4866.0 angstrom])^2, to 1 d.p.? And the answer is 23.0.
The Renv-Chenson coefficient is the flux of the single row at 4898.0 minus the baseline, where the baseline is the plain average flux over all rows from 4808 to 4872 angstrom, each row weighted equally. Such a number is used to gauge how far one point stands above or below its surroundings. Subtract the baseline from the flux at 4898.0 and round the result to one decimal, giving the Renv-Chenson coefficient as -0.2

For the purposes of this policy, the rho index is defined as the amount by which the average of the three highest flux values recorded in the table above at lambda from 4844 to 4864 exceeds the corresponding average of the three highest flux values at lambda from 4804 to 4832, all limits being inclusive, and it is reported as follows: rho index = 0.4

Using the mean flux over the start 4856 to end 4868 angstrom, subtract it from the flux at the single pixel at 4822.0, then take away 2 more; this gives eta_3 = -2.5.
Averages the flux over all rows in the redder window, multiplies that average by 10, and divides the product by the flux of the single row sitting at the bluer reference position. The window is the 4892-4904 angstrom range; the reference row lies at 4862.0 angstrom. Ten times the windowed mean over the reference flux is 6.9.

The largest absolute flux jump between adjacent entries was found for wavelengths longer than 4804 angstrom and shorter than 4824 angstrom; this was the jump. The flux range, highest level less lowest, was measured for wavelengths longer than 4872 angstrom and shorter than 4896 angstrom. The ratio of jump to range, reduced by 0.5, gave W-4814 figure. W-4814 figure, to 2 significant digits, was -0.25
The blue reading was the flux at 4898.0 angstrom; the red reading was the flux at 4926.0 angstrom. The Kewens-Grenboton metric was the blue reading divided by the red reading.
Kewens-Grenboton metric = 1.18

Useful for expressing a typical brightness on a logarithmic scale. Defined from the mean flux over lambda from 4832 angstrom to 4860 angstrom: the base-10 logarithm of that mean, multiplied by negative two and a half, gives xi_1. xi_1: -0.34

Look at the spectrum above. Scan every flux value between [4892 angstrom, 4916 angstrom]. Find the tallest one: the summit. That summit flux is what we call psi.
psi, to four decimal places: 1.0820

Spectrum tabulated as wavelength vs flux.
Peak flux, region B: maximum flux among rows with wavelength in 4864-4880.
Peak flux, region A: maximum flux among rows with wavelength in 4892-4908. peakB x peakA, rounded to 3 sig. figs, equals 1.61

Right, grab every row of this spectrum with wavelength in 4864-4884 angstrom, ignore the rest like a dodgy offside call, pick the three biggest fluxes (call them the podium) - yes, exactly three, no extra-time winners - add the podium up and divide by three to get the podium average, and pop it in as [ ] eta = 1.47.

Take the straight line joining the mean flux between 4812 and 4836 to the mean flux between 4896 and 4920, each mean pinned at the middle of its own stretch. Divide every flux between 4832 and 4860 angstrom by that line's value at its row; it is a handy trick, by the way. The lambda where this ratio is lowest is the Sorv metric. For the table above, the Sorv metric 4834.0 angstrom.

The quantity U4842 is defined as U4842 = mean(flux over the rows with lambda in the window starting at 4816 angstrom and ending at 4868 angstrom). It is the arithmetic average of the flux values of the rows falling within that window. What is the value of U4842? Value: 1.30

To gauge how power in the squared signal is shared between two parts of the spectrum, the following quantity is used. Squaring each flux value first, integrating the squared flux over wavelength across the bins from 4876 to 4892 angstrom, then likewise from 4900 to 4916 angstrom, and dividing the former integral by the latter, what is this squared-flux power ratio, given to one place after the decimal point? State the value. 1.6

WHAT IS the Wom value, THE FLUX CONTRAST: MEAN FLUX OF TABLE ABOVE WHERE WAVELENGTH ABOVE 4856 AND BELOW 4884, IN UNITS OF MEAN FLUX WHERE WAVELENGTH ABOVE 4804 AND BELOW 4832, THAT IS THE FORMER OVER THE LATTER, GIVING 1.42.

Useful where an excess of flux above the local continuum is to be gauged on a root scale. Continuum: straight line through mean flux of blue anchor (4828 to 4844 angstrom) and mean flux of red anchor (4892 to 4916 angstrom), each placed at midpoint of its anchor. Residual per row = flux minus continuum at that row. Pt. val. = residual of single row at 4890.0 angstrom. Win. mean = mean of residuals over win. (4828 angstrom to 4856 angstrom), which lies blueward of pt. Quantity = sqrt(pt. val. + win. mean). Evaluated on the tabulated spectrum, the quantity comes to 0.45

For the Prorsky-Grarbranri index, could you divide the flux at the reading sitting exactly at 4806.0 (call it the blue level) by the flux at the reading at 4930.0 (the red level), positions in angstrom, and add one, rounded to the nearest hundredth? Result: 2.09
